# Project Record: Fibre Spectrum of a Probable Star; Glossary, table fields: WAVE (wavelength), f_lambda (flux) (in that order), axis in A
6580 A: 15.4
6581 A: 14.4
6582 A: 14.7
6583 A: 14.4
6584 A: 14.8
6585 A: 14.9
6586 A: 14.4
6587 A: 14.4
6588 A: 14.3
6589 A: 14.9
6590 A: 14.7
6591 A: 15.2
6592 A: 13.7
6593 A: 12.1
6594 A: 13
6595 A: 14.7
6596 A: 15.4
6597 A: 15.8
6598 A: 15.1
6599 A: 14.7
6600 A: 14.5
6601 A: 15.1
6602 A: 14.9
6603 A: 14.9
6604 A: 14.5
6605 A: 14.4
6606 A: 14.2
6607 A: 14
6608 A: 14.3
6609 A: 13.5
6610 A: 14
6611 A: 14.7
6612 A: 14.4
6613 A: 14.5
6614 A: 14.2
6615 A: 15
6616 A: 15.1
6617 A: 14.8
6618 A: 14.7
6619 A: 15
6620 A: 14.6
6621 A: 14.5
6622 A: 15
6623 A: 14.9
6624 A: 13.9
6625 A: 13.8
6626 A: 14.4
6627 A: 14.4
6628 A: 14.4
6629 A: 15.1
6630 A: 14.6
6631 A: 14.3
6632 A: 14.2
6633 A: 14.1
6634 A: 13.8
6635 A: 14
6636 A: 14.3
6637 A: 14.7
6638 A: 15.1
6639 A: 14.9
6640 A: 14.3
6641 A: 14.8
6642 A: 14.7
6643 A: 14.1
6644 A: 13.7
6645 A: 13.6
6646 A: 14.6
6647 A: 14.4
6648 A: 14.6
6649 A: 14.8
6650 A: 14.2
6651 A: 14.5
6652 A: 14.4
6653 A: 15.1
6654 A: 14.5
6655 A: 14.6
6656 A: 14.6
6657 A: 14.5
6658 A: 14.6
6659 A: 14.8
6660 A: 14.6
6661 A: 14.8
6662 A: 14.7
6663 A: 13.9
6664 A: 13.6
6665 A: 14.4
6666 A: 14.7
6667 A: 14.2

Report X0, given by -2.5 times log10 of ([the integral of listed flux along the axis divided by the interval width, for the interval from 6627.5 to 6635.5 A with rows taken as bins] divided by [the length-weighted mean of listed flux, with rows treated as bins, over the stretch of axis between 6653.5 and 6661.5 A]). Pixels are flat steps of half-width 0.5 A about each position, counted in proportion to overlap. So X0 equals 0.023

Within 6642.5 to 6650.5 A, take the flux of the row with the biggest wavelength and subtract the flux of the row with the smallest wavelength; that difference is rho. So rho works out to 0.10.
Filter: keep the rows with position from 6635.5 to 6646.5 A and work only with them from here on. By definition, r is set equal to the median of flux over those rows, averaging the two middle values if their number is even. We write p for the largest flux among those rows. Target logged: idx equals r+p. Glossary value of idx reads 29.7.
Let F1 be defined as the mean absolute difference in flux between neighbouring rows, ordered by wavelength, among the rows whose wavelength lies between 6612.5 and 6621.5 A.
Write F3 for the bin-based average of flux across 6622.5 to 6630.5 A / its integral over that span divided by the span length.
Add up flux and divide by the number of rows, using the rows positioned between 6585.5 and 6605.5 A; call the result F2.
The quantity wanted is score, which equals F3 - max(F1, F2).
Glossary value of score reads -0.10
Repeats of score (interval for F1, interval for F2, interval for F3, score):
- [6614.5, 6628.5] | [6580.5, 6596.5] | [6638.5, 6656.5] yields 0.09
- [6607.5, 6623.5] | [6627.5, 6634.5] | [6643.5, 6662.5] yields 0.15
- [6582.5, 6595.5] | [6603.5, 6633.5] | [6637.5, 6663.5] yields 0.07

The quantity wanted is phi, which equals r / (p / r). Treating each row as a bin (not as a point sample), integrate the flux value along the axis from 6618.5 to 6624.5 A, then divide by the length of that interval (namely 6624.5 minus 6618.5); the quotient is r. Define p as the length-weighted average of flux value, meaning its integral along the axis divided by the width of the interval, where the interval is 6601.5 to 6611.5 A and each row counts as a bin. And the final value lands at 15.0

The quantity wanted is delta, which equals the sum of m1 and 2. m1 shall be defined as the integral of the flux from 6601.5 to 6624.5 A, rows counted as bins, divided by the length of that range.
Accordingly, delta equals 16.5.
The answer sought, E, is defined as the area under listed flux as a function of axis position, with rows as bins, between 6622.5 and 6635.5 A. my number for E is 186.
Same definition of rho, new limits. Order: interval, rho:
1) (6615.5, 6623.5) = -0.20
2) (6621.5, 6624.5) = -1.10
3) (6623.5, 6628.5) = 0.50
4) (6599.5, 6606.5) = -0.30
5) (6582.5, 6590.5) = 0.30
